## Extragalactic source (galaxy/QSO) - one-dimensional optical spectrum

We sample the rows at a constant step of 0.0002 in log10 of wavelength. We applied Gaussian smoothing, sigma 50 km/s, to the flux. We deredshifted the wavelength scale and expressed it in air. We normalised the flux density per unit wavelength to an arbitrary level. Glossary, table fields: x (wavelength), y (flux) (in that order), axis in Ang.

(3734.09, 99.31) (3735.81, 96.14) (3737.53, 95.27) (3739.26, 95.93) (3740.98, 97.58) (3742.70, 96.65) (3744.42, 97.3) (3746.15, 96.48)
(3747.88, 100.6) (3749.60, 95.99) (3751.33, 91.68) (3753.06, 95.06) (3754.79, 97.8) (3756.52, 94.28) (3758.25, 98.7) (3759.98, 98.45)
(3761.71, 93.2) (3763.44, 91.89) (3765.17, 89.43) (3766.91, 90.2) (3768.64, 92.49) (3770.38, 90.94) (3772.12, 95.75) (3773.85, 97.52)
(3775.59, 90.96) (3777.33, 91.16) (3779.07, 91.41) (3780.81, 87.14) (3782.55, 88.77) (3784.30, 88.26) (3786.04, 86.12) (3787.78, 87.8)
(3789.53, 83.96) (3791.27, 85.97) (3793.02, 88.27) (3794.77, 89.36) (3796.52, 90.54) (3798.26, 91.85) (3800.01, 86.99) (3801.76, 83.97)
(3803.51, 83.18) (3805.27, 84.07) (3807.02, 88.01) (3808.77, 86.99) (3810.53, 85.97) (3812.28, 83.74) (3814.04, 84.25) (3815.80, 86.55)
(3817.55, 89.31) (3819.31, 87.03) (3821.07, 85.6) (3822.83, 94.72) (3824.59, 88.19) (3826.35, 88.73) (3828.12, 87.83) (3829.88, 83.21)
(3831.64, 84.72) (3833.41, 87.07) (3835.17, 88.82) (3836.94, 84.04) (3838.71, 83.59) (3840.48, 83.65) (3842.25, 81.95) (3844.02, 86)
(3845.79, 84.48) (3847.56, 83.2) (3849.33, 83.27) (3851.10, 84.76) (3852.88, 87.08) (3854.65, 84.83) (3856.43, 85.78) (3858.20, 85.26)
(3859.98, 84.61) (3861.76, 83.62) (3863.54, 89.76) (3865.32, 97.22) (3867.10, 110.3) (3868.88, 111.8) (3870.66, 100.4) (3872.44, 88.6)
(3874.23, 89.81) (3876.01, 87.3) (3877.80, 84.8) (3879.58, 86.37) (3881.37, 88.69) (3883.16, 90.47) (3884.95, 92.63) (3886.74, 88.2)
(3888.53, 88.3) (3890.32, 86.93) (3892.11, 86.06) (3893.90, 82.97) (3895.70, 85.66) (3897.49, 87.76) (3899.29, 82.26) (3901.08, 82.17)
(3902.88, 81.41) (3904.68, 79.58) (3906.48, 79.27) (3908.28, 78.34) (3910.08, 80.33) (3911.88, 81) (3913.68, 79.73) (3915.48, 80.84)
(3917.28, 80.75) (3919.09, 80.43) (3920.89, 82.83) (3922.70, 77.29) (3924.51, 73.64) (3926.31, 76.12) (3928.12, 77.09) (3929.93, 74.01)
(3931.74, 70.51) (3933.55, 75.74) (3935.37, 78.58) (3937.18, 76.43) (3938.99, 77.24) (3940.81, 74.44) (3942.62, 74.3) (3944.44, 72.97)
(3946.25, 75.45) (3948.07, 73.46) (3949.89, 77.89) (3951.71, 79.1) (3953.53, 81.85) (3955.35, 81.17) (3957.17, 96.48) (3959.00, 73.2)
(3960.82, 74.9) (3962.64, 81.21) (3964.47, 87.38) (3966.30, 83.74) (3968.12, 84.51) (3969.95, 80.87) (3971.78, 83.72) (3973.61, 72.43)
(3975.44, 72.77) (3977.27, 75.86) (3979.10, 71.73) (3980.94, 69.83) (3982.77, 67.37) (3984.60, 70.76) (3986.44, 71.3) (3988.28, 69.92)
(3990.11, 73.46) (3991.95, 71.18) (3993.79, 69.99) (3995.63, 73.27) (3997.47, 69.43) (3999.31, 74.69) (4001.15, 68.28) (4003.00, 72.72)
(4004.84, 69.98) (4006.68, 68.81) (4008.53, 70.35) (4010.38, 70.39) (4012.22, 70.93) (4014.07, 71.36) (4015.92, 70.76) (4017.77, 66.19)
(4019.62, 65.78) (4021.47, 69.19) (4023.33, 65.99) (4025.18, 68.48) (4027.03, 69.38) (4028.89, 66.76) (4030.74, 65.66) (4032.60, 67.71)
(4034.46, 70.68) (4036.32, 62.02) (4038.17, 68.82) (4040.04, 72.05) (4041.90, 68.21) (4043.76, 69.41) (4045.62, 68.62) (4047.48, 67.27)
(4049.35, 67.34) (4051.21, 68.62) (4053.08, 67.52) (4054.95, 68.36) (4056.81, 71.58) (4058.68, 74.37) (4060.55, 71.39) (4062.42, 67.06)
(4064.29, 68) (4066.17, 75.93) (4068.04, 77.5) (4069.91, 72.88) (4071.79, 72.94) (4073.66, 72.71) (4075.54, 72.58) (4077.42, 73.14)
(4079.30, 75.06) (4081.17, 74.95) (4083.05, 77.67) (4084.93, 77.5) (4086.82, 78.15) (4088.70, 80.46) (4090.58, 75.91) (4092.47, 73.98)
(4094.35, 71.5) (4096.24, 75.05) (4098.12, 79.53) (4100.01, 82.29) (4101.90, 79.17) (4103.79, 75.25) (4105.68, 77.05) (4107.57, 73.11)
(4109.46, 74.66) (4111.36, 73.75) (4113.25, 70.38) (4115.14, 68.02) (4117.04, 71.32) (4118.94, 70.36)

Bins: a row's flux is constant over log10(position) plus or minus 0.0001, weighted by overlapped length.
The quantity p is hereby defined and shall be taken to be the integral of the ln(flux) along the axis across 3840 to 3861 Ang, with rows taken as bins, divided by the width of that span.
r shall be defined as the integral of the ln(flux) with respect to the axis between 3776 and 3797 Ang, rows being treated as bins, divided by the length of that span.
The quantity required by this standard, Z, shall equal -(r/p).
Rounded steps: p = 4.44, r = 4.48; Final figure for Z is -1.01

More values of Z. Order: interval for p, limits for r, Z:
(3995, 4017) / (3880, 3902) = -1.05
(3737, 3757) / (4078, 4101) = -0.95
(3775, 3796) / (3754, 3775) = -1.02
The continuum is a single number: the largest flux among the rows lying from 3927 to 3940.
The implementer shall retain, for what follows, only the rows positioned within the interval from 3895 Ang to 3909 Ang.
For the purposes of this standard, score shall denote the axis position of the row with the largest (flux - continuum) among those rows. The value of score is 3897.49 Ang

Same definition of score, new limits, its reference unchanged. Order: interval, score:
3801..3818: 3817.55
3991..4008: 3999.31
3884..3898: 3884.95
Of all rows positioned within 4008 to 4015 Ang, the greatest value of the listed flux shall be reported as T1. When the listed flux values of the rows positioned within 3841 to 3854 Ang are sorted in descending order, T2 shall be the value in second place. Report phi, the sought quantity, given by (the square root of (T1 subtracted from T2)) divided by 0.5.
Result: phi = 8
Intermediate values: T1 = 71.36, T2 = 86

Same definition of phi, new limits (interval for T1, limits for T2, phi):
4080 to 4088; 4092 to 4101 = 2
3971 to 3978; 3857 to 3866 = 5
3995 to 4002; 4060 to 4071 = 2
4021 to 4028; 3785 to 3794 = 9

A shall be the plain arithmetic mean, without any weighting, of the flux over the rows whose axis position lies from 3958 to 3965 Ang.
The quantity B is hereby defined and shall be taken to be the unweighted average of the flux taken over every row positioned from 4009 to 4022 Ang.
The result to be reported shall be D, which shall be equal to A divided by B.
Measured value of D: 1.14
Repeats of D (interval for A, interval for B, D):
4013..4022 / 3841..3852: 0.82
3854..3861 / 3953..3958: 0.98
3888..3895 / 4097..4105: 1.09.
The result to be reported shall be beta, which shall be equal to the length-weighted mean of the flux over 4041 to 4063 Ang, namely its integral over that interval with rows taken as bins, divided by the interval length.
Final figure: 69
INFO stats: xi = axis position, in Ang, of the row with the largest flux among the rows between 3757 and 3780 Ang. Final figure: 3758.25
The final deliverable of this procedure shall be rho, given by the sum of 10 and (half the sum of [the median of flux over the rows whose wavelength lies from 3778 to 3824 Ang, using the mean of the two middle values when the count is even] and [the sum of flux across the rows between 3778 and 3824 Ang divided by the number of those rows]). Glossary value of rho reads 97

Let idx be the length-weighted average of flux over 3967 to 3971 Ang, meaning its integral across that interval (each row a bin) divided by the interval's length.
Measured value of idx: 82.9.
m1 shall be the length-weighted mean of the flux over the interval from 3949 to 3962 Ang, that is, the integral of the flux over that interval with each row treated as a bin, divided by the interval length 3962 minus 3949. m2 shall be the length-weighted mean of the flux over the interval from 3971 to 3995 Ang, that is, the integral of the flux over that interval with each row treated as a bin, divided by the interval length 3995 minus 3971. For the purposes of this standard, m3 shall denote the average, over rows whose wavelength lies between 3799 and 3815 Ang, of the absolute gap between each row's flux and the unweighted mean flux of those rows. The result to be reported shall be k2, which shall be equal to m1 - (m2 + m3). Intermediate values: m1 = 81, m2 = 72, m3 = 1.6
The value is 7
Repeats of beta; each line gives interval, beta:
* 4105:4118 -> 72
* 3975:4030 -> 70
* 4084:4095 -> 76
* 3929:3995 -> 76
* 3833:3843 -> 85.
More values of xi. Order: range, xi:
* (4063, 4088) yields 4086.82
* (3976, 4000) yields 3977.27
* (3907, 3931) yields 3920.89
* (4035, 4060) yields 4058.68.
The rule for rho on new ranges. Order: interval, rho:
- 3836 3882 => 97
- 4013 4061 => 79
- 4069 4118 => 85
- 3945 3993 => 86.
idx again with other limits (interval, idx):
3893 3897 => 84.7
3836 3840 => 83.7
